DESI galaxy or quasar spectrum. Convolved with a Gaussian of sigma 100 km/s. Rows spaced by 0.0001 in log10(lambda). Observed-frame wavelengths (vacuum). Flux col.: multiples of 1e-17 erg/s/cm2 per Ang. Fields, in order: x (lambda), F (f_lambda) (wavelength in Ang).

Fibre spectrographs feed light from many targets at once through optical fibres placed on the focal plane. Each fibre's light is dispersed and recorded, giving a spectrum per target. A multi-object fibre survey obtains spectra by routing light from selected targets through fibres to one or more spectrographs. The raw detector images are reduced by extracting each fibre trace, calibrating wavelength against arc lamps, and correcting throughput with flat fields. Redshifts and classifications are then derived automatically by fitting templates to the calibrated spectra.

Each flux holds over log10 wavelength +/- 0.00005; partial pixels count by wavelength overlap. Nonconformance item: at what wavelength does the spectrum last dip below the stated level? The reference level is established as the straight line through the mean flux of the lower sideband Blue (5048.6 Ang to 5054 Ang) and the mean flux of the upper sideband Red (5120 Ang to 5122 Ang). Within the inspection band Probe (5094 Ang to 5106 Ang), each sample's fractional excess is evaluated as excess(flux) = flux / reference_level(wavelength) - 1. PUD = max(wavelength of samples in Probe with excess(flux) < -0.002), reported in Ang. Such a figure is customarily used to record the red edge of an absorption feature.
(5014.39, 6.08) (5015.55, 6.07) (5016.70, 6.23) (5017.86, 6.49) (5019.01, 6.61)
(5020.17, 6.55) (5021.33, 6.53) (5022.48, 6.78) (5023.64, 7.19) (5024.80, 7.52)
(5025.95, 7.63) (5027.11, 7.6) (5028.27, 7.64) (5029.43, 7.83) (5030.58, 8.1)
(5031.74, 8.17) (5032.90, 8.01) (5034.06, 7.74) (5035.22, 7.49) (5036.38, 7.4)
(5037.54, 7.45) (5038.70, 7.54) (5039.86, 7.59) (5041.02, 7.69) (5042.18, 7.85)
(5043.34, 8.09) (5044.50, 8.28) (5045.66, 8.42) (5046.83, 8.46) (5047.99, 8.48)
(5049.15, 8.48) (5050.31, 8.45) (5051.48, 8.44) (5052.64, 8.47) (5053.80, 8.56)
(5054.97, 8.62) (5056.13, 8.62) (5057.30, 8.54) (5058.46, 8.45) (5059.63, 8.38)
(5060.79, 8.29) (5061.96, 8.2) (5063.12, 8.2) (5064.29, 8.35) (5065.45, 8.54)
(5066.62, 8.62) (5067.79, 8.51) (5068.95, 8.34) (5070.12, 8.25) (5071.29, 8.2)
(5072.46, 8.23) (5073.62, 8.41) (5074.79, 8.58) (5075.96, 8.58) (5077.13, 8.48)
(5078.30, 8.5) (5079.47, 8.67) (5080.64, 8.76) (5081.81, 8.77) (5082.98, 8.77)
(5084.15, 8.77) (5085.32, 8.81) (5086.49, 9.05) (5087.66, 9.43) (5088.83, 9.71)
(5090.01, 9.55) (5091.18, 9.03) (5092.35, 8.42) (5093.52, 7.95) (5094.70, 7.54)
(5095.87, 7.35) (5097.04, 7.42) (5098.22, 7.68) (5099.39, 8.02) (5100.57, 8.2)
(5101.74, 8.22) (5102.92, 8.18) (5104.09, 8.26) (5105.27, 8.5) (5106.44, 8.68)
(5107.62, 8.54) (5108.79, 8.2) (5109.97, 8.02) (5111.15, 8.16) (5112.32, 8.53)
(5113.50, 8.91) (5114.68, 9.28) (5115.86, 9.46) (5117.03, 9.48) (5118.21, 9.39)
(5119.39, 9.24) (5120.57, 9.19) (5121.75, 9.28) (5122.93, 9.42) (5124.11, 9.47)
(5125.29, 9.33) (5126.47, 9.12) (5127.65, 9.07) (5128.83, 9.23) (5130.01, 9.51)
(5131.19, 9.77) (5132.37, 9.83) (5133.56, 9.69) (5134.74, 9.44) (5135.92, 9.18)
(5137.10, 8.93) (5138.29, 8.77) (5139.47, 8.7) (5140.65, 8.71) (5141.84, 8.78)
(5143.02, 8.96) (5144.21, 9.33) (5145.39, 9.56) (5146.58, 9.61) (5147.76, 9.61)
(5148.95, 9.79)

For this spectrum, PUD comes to 5105.27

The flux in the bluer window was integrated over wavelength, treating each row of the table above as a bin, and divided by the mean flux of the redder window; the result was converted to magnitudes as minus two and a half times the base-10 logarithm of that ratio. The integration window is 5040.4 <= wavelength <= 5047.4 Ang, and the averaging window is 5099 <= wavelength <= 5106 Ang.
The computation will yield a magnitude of -2.1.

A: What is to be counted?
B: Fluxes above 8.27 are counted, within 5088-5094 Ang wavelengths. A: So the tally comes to 4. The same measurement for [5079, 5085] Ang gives 5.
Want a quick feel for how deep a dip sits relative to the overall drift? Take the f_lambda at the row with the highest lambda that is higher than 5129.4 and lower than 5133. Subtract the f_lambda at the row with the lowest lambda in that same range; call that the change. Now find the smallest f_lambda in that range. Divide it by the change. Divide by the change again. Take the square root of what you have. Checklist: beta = 9.6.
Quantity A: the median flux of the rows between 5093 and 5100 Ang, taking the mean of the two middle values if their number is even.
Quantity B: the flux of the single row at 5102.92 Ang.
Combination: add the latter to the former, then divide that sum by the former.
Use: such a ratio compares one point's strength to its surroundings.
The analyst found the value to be 2.07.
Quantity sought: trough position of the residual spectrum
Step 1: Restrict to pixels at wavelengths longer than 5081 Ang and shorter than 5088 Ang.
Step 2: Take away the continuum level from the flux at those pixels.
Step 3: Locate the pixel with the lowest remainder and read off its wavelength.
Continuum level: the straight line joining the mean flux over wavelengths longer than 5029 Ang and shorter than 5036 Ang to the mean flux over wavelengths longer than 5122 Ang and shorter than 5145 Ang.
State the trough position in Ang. 5084.15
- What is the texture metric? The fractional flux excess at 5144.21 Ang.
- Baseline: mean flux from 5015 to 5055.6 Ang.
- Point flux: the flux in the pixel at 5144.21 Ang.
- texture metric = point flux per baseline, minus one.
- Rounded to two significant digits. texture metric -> 0.22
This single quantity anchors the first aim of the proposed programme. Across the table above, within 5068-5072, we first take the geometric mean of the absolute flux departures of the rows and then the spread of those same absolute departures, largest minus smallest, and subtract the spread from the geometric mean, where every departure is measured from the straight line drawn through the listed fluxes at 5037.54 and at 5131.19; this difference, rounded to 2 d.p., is -0.06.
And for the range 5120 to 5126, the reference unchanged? 0.02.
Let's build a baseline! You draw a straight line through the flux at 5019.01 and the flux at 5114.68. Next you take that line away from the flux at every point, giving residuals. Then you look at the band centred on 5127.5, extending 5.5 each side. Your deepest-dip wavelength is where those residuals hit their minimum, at 5127.65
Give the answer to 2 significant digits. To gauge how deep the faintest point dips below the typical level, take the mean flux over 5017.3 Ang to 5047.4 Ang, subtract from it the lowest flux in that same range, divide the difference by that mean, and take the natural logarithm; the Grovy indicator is -2.0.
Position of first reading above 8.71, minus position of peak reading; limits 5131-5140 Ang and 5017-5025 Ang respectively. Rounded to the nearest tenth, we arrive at 106.4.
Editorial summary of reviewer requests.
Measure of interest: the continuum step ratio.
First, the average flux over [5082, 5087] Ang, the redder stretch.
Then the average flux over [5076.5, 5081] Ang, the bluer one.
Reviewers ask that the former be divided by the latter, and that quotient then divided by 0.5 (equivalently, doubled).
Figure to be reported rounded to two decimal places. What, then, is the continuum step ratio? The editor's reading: 2.06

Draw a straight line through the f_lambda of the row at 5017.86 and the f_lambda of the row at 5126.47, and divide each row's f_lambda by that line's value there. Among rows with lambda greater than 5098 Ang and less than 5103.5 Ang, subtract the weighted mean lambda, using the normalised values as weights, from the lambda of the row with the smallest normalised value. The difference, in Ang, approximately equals -2.4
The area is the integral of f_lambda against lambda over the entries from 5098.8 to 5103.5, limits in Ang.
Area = 38.3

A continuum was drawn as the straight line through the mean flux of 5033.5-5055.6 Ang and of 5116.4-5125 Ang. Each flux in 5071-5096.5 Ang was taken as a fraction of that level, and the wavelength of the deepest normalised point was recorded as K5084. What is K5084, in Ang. 5095.87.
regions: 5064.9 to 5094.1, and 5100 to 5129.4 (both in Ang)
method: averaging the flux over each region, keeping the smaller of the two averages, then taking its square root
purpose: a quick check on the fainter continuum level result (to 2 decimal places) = 2.95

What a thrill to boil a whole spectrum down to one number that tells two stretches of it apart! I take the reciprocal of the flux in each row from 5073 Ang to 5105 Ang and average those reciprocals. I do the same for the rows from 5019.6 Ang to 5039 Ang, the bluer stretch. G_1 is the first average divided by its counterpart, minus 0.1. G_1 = 0.78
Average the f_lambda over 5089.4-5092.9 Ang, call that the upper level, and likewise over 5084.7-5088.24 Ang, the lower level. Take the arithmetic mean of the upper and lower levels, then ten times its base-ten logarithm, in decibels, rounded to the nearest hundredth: 9.57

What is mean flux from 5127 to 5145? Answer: 9.2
